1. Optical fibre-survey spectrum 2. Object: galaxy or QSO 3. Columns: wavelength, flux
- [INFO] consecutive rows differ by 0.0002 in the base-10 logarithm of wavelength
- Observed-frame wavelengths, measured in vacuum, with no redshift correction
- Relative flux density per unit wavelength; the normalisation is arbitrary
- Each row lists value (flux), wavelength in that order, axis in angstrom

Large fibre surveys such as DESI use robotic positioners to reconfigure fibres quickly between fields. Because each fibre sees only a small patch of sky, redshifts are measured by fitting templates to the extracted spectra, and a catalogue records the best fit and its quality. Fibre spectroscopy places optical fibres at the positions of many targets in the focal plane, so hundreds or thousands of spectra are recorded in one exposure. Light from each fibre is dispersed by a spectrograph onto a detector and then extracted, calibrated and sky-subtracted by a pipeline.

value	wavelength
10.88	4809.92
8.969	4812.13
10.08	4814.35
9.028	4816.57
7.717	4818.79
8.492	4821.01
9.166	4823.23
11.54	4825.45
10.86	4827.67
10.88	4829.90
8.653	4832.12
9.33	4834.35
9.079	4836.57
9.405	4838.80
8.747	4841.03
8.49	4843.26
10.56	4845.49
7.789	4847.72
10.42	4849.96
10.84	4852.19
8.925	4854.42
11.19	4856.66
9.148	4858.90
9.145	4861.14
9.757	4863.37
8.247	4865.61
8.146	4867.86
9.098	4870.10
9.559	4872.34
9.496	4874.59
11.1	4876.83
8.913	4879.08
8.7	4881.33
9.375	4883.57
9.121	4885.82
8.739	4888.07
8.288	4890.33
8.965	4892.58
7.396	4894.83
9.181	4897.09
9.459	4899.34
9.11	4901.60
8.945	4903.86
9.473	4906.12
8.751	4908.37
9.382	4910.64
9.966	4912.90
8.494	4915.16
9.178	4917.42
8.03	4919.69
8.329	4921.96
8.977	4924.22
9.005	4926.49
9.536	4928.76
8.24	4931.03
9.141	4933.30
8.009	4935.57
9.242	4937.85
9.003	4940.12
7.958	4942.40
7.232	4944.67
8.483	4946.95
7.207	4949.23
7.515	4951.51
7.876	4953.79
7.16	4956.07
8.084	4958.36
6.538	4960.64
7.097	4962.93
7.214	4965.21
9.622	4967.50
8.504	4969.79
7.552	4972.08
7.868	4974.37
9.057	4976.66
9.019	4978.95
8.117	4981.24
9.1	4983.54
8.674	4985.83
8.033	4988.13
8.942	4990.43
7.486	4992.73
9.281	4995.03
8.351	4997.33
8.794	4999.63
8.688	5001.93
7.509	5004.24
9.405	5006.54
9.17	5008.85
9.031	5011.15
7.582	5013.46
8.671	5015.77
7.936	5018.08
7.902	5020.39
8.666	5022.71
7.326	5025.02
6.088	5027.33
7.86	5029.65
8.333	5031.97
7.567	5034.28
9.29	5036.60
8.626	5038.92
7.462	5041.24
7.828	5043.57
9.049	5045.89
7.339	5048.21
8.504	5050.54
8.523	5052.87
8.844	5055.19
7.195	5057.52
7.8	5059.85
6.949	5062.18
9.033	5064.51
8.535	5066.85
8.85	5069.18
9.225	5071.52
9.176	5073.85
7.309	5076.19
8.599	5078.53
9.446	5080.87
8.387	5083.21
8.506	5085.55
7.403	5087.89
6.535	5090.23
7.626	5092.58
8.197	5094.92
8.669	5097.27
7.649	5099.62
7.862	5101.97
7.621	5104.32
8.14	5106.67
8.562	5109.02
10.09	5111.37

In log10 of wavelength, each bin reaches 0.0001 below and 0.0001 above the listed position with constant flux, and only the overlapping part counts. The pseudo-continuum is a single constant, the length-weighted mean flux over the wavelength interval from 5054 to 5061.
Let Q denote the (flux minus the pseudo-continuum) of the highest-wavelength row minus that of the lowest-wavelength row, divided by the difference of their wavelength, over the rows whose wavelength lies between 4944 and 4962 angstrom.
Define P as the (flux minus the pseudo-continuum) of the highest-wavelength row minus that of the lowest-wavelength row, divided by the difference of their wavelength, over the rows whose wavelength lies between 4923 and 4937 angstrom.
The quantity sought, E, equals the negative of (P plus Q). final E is 0.13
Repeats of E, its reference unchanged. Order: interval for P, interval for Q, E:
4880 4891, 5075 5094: 0.03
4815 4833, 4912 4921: 0.31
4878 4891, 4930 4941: -0.03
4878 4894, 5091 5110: -0.06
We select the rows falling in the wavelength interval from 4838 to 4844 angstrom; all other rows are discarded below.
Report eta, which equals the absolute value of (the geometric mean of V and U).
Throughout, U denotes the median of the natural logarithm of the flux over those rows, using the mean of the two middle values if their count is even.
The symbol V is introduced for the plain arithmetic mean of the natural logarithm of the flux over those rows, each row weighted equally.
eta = 2.18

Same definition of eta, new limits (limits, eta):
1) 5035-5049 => 2.11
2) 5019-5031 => 2.04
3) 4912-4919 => 2.22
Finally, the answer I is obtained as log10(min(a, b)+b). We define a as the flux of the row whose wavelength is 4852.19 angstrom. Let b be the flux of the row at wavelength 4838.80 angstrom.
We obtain 1.27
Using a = 10.84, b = 9.405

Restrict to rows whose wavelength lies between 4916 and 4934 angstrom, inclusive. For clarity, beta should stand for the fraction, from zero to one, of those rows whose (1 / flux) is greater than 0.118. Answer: 0.4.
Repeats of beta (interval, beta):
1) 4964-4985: 0.4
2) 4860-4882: 0.2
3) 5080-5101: 0.7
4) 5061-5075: 0.2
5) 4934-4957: 0.7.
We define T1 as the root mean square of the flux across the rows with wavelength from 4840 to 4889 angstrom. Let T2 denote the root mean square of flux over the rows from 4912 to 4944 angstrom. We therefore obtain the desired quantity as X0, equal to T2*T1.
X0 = 82.7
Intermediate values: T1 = 9.39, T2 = 8.81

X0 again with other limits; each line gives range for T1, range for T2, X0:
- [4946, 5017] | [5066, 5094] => 69.1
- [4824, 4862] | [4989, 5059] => 80.8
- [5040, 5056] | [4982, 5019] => 70.6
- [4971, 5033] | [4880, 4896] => 72.4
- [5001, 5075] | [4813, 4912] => 77.4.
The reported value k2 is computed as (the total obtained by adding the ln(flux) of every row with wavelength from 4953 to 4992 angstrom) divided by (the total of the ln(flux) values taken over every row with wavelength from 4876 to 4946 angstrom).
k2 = 0.5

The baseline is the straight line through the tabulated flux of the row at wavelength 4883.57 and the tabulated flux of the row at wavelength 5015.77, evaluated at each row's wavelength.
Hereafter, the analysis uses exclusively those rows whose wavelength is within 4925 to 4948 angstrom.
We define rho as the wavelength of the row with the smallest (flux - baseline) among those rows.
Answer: 4944.67 angstrom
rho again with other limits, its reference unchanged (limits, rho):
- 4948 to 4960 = 4956.07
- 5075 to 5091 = 5090.23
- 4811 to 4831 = 4818.79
